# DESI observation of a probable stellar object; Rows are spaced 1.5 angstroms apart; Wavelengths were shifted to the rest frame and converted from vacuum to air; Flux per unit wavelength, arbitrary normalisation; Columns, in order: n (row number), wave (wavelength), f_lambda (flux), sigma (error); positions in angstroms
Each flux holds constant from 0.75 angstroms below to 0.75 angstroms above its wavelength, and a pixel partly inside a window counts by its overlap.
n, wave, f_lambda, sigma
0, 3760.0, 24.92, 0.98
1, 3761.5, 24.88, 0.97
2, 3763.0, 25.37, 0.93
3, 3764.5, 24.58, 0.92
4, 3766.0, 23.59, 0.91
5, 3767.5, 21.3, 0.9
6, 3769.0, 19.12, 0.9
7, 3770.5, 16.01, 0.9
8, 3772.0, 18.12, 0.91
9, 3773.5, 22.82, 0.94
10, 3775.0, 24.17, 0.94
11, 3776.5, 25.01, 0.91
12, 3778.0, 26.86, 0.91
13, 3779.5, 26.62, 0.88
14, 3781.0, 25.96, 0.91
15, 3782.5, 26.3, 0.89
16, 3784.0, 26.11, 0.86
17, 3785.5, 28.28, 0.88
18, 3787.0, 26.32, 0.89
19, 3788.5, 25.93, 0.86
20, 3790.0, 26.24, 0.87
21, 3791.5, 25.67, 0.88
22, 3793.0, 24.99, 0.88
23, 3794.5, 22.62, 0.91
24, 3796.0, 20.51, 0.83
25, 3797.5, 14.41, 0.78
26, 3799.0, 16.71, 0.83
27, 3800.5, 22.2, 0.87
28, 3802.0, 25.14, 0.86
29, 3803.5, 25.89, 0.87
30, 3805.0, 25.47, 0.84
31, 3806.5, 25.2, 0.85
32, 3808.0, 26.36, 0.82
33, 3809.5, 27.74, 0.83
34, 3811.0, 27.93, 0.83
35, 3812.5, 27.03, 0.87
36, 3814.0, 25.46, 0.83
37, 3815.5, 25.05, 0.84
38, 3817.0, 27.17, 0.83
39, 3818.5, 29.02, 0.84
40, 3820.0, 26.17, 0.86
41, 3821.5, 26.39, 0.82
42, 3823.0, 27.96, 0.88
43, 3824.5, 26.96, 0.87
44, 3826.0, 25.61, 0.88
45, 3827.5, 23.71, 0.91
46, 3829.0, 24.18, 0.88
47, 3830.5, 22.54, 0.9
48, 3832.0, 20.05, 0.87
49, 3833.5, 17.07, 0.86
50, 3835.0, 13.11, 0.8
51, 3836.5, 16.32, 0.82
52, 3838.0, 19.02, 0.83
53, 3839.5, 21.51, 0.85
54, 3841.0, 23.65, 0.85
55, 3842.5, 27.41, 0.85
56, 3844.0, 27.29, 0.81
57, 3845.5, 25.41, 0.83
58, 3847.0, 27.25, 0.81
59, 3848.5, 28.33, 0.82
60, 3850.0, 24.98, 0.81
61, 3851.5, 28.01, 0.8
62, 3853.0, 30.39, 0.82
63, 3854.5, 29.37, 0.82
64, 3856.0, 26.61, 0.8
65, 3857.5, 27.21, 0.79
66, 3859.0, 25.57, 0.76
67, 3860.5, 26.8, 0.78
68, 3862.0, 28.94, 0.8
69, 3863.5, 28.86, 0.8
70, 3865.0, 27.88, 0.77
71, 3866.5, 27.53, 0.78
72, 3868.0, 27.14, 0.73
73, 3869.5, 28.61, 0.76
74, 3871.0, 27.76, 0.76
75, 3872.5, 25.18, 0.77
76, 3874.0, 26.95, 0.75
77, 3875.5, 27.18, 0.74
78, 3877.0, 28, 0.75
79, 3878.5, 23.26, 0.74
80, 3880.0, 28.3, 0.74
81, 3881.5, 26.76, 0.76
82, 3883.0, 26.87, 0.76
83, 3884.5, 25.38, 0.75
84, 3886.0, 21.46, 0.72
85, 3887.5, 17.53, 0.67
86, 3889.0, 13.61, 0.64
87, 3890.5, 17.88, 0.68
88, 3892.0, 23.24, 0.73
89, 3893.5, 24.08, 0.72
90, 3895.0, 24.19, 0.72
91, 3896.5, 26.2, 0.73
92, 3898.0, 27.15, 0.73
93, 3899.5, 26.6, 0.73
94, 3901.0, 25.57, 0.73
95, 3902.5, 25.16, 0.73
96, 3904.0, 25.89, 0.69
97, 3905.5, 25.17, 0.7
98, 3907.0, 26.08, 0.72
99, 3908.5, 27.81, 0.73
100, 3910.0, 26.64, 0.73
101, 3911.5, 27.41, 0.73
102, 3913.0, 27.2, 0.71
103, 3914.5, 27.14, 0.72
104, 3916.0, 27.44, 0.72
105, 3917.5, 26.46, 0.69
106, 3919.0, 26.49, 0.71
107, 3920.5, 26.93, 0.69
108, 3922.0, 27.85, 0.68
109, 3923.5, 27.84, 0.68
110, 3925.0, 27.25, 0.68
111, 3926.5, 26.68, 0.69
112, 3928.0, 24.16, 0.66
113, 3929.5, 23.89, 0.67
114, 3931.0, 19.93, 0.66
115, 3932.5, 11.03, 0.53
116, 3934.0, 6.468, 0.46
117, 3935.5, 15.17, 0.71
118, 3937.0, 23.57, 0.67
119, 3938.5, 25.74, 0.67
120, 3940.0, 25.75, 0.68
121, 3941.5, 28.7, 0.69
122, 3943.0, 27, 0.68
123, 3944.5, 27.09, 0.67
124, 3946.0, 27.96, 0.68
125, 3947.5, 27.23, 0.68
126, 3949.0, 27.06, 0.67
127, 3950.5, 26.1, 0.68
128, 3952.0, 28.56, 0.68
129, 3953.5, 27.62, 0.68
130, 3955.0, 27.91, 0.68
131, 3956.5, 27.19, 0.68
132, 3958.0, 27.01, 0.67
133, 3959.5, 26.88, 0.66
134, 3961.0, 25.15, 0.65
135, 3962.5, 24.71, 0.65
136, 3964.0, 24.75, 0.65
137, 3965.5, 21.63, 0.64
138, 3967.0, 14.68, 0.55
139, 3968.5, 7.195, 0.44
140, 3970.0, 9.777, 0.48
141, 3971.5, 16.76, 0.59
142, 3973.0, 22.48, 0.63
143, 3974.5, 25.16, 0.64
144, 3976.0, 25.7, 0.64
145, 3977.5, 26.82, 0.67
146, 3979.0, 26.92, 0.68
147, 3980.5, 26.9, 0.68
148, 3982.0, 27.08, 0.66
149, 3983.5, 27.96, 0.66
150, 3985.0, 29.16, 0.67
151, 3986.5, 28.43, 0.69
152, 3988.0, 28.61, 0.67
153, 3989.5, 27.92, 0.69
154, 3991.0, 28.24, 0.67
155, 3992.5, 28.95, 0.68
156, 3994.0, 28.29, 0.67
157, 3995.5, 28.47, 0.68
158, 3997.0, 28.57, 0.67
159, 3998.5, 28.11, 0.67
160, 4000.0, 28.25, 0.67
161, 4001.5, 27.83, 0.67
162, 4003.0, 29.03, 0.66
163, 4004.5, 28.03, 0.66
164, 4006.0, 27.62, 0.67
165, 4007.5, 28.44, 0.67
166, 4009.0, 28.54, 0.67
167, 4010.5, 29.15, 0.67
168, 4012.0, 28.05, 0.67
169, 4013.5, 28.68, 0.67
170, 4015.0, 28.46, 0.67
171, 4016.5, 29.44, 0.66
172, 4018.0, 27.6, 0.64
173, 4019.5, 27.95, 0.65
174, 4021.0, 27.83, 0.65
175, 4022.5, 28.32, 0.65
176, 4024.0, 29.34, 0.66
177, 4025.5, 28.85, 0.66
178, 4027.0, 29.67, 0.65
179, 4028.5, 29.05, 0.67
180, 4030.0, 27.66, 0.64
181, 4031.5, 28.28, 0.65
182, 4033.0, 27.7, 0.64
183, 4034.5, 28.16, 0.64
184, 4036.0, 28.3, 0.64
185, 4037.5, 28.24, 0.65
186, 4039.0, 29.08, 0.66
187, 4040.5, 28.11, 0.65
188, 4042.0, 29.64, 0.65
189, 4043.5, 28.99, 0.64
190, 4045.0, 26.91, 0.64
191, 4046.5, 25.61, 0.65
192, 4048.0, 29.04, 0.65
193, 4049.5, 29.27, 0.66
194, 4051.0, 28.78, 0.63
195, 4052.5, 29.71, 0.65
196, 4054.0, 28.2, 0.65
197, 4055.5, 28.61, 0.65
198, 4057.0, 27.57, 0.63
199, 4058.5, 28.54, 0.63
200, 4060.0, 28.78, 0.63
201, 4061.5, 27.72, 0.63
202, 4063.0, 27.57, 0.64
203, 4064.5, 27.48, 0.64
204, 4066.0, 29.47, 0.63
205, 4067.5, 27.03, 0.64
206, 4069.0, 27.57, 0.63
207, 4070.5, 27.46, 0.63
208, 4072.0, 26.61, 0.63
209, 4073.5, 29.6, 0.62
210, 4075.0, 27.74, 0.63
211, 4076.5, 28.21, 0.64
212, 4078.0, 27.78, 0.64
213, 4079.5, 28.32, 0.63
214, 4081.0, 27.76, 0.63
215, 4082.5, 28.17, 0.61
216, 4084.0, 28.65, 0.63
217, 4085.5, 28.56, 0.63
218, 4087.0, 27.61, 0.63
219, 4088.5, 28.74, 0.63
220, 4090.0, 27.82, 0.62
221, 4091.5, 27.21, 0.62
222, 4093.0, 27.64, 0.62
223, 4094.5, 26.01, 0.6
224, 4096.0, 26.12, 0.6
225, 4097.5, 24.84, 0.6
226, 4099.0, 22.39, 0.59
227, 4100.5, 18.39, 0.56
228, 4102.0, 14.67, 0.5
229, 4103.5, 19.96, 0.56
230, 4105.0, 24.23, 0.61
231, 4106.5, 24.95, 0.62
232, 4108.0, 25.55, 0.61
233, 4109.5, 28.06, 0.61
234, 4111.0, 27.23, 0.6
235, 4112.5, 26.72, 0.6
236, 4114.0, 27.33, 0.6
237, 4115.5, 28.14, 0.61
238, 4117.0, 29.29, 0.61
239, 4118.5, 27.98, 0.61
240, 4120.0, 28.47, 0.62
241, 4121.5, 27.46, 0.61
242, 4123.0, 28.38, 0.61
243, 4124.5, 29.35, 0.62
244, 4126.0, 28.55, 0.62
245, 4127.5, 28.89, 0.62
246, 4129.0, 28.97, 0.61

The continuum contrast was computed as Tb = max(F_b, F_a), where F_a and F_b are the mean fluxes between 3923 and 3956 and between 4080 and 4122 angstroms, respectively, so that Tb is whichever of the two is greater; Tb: 26.1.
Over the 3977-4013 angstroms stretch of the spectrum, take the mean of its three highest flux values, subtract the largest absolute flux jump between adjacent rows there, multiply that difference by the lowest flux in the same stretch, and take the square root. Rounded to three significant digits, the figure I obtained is 27.4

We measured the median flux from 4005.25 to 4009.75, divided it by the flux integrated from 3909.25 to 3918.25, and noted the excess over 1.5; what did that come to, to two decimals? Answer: -1.38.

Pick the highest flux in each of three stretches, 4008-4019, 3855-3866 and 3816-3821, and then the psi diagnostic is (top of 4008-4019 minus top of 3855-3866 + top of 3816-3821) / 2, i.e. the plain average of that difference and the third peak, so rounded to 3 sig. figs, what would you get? 14.8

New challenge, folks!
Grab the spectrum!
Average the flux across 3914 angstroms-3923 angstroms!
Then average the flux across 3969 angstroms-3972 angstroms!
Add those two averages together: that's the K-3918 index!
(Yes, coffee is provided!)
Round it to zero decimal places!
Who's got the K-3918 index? 40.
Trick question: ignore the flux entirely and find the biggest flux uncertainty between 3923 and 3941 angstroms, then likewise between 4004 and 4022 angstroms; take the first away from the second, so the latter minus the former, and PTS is -0.040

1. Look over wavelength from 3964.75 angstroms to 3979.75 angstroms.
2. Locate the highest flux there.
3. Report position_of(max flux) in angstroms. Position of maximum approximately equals 3979.0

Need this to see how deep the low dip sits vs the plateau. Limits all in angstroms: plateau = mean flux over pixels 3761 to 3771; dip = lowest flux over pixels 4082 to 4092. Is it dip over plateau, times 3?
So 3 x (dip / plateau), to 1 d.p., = 3.7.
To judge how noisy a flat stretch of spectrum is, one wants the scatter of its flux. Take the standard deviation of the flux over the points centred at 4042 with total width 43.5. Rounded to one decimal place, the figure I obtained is 0.9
